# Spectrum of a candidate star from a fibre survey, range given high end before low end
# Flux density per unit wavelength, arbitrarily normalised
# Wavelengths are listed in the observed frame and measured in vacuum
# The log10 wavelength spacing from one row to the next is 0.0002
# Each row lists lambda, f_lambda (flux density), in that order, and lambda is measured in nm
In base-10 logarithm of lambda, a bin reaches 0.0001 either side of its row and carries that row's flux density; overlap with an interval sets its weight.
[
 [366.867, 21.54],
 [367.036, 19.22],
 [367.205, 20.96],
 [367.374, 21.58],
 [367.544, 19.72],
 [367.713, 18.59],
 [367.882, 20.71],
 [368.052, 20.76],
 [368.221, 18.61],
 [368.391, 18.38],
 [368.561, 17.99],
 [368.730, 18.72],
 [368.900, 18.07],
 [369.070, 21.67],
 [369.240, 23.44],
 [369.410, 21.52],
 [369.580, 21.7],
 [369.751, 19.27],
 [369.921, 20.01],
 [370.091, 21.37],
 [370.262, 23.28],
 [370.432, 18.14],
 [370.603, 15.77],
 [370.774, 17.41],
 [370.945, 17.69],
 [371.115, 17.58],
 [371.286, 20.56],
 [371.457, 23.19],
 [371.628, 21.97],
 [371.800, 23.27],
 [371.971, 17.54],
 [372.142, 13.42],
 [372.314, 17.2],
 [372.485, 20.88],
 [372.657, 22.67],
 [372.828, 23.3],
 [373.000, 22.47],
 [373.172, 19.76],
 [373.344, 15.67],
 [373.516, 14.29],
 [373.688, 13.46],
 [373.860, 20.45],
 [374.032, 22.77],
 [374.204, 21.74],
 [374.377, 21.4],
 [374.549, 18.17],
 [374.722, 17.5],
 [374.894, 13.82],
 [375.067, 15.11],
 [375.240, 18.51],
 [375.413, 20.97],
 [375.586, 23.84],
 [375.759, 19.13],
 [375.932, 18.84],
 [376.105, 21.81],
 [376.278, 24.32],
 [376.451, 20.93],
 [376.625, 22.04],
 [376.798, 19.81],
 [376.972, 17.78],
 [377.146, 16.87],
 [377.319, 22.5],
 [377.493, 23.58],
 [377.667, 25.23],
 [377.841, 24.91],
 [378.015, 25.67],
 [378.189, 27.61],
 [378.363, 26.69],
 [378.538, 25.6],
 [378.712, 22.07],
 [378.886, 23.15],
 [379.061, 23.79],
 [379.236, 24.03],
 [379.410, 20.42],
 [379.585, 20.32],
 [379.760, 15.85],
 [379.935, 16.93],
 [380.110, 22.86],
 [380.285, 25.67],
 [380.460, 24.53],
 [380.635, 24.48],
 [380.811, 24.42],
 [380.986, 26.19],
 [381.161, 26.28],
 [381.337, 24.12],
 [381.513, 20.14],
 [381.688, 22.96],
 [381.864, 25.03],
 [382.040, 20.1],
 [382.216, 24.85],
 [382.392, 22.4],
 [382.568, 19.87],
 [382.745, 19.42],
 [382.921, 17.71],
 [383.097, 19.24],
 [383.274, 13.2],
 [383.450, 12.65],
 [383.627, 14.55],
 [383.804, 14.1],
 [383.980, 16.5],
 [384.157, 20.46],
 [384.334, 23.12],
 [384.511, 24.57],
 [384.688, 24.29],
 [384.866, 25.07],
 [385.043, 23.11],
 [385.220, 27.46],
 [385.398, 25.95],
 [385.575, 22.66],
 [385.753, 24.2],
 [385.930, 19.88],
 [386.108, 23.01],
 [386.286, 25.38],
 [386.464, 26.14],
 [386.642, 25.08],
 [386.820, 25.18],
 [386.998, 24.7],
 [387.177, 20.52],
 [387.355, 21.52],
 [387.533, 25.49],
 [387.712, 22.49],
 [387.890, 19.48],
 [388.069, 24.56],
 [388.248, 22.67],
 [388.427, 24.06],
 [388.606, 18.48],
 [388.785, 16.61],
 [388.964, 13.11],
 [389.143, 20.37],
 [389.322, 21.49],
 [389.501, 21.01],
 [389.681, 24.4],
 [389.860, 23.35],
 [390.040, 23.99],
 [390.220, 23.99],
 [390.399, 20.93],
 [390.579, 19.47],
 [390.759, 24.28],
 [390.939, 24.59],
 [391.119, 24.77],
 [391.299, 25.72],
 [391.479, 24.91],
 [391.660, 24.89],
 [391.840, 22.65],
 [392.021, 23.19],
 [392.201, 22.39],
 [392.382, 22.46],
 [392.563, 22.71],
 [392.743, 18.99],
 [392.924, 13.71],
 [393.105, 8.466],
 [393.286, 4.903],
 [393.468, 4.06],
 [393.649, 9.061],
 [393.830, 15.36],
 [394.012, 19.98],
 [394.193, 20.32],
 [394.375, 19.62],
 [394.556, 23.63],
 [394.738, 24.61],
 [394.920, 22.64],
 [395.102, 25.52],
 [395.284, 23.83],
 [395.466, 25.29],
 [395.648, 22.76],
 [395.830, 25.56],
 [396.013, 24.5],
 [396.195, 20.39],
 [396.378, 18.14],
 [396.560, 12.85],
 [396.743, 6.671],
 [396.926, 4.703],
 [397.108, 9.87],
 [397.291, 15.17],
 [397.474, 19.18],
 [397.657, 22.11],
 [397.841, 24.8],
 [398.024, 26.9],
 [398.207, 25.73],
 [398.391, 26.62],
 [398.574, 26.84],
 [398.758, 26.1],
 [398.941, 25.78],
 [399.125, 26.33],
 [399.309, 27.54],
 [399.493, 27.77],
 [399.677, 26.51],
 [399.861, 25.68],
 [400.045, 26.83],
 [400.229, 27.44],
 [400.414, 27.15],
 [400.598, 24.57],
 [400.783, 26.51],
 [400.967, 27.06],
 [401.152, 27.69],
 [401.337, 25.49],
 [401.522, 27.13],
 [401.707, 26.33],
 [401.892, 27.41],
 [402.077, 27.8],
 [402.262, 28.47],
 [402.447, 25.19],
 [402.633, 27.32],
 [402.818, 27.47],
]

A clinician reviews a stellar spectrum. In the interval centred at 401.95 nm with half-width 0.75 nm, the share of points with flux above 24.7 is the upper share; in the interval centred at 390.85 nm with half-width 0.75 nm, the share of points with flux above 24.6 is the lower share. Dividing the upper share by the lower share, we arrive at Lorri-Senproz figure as 2.7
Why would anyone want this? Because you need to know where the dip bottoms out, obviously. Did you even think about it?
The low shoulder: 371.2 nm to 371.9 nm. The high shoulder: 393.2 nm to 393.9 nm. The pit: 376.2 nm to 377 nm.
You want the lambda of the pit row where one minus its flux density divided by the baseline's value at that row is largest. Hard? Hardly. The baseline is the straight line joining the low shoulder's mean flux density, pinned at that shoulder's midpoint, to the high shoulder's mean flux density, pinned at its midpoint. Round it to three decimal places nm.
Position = 376.972 nm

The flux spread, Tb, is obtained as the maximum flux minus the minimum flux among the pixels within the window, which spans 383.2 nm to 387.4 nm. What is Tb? 14.8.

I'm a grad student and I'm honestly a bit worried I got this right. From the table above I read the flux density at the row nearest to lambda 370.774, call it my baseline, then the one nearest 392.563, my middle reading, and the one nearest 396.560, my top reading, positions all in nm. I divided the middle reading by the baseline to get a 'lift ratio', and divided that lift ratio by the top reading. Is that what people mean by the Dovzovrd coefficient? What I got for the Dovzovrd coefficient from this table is 0.102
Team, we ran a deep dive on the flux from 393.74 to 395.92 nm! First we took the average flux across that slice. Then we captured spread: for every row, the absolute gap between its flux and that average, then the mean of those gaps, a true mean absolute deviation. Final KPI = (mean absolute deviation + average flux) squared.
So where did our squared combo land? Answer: 617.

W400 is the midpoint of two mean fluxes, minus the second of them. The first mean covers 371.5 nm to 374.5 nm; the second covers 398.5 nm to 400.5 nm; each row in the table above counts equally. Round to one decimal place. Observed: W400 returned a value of -3.6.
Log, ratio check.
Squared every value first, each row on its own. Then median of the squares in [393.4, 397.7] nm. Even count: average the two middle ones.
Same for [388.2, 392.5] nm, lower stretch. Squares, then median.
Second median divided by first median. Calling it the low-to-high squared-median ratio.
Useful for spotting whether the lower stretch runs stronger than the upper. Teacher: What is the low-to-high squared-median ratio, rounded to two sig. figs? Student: 1.3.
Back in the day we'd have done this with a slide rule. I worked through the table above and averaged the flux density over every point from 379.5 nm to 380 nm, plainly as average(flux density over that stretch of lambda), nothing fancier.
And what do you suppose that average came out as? 18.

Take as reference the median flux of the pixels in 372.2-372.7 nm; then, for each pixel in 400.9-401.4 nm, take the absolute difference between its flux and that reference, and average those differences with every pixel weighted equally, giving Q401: 5.9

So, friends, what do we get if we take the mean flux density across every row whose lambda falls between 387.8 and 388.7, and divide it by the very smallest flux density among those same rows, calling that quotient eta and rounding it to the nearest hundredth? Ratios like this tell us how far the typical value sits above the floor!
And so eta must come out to 1.18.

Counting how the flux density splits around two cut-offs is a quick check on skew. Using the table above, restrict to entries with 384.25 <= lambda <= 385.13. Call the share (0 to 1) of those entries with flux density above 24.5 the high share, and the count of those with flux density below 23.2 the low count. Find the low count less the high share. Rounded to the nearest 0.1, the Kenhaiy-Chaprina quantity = 1.6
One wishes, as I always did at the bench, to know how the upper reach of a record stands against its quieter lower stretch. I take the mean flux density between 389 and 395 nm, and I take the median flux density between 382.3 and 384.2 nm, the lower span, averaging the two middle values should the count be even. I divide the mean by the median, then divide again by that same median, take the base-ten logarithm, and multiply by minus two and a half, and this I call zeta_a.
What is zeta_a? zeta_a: 2.98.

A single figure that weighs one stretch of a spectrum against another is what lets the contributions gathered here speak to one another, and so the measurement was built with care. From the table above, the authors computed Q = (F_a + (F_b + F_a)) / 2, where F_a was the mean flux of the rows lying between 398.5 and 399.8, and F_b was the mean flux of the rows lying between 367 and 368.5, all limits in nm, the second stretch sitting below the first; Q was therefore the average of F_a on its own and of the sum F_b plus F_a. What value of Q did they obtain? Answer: 36.6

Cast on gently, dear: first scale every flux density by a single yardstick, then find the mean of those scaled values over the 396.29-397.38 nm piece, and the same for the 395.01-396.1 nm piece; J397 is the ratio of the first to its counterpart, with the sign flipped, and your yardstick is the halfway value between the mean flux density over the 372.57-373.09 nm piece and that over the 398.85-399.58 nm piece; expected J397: -0.46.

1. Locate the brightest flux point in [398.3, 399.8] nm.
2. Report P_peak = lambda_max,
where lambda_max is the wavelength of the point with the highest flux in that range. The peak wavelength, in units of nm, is 399.493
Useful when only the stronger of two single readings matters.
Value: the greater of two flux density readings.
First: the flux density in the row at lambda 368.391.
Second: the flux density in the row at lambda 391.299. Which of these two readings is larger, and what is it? 25.7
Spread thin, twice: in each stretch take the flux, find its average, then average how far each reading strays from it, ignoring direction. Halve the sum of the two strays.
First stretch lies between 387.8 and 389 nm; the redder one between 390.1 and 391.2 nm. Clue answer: 2.6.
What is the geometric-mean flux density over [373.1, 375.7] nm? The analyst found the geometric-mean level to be 18.2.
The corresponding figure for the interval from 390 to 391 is 22.8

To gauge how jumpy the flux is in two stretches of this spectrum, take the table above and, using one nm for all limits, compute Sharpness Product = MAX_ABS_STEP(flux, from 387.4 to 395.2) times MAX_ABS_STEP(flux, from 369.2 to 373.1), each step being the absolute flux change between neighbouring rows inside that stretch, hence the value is 41.6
